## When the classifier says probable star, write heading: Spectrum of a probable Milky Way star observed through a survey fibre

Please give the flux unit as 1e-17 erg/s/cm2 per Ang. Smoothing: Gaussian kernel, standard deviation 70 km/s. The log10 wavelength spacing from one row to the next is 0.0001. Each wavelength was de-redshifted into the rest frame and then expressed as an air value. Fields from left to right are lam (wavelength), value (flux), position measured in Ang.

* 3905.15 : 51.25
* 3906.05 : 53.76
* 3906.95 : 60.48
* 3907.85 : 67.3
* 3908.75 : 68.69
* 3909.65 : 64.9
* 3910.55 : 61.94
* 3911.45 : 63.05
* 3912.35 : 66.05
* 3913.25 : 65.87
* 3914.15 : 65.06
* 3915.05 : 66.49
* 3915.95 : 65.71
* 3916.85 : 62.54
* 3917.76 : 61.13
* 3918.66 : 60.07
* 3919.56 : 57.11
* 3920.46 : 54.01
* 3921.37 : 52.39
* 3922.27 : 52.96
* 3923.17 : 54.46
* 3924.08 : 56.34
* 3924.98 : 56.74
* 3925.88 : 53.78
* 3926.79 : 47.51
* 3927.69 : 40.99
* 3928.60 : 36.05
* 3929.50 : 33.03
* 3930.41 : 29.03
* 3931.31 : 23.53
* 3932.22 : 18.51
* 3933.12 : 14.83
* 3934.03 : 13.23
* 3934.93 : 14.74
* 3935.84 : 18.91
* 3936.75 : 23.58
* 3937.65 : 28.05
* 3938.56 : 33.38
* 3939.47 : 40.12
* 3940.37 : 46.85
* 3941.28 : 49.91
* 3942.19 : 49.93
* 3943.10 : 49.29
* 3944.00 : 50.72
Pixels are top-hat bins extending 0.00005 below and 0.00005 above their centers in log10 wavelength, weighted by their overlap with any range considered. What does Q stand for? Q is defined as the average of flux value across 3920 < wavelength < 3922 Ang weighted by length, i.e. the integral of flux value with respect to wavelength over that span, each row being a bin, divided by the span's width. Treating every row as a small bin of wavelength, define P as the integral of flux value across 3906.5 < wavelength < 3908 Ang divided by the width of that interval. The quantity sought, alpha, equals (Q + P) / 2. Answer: 58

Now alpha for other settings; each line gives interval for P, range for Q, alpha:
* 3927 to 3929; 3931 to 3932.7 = 30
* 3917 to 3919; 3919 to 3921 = 58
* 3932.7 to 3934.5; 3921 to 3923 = 34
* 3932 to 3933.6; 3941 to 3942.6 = 33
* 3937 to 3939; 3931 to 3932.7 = 25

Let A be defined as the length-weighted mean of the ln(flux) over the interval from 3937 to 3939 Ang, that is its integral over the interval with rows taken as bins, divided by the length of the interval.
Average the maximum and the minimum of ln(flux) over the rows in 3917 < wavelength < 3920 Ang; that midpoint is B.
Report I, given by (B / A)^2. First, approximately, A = 3.4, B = 4.1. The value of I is 1.44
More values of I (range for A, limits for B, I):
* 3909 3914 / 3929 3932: 0.64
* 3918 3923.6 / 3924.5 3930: 0.88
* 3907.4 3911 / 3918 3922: 0.93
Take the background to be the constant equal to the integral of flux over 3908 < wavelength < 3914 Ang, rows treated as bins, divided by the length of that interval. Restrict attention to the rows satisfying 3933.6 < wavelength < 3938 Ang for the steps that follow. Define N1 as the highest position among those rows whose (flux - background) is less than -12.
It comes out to 3937.65 Ang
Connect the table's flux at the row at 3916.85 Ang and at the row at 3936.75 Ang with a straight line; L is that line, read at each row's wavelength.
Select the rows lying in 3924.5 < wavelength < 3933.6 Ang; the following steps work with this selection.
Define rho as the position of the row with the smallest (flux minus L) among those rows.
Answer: 3933.12 Ang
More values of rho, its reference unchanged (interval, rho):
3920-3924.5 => 3920.46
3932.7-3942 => 3933.12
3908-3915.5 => 3910.55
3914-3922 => 3914.15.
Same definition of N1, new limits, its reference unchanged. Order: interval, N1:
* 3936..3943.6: 3943.10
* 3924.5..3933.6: 3933.12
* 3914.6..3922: 3921.37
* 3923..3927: 3926.79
